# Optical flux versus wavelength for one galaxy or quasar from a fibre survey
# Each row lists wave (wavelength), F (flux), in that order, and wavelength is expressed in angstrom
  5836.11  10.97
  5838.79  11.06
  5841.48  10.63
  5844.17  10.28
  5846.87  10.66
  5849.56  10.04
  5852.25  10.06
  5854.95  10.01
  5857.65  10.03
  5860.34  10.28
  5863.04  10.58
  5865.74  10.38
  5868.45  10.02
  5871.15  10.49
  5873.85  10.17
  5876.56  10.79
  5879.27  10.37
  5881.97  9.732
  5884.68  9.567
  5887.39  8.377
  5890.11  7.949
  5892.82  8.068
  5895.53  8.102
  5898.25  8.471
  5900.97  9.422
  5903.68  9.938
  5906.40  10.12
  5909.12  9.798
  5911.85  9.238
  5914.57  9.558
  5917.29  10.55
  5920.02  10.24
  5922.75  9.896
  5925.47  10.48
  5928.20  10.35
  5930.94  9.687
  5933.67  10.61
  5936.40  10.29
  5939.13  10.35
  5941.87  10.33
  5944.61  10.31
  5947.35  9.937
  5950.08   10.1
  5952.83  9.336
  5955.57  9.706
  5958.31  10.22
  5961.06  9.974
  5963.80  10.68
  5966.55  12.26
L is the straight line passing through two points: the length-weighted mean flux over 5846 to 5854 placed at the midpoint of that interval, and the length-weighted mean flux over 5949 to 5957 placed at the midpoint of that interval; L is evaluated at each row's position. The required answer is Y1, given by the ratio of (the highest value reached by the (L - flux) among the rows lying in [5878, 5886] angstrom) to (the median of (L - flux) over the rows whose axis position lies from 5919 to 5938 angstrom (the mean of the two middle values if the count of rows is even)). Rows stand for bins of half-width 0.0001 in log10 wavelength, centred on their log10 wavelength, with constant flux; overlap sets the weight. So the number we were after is -1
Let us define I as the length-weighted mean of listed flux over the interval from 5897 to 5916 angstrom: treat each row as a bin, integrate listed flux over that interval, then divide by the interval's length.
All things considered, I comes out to 9.5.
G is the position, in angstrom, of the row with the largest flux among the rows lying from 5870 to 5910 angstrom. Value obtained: 5876.56 angstrom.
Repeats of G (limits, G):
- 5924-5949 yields 5933.67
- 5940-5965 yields 5963.80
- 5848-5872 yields 5863.04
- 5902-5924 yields 5917.29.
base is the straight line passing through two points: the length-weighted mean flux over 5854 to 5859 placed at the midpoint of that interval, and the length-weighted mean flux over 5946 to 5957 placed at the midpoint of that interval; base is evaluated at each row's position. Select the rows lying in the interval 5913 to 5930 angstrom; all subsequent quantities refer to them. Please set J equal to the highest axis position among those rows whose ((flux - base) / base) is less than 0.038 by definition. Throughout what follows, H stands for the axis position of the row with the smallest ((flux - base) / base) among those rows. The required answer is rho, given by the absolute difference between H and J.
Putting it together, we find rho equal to 8.2 angstrom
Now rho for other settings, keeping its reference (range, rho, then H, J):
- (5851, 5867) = 10.8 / 5854.95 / 5865.74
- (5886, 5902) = 10.9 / 5890.11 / 5900.97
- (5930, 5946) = 0.0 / 5930.94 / 5930.94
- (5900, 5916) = 2.7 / 5911.85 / 5914.57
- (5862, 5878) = 5.4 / 5868.45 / 5873.85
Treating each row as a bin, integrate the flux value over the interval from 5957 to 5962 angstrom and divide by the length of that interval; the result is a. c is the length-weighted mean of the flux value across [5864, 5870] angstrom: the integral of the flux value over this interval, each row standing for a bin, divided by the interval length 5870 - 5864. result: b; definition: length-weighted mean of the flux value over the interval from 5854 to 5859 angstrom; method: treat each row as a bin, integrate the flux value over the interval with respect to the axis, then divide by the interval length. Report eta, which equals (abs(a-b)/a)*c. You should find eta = 0.06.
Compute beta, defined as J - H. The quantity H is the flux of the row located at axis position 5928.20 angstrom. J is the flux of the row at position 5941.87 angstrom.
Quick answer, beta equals 0.0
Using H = 10.35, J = 10.33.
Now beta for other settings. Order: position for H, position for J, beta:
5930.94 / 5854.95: 0.3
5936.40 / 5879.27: 0.1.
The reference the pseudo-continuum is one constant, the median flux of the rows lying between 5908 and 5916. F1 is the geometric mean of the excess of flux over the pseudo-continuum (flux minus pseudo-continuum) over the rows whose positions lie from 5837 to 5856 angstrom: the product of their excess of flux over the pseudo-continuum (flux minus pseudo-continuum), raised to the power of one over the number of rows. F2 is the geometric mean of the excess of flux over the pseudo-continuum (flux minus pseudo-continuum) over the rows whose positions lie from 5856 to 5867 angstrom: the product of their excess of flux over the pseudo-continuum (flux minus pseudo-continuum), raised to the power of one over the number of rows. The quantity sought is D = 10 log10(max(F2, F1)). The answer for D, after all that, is -1.22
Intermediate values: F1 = 0.76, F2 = 0.73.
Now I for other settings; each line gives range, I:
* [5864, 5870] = 10.2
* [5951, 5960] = 9.8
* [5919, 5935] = 10.2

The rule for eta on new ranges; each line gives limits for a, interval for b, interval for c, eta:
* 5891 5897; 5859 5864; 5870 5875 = 2.98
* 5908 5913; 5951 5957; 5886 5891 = 0.06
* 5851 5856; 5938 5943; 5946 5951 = 0.30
